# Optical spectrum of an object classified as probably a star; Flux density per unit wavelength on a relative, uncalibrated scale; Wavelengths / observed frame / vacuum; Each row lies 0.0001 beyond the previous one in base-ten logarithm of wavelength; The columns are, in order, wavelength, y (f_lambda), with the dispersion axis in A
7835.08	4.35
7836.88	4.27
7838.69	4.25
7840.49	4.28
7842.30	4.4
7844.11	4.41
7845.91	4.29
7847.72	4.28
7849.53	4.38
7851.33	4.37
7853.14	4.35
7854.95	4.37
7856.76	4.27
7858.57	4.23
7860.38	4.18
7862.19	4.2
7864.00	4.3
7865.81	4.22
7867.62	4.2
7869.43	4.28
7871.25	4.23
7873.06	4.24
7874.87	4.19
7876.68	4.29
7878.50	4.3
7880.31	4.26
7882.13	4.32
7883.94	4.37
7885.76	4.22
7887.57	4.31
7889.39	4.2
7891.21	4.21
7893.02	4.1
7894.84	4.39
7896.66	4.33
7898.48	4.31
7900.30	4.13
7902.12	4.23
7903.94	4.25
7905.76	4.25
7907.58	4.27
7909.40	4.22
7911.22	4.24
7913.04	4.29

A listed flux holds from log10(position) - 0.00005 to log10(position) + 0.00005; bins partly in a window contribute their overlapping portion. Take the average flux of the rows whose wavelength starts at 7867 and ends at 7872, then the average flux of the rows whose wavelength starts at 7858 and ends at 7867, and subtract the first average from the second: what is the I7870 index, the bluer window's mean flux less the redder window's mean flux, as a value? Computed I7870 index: -0.01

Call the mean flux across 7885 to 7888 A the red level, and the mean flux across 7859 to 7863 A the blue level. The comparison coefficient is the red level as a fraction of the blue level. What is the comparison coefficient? 1.02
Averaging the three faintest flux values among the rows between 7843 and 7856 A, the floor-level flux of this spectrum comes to 4.31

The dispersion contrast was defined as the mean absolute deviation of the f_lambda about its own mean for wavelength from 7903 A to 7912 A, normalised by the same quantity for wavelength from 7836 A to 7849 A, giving 0.2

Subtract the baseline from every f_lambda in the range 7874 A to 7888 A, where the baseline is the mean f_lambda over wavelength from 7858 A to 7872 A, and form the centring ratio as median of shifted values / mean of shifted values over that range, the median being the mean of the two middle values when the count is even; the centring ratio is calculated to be 1.2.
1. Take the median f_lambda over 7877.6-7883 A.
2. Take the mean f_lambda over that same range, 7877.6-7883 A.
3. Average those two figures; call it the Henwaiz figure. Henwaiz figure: 4.30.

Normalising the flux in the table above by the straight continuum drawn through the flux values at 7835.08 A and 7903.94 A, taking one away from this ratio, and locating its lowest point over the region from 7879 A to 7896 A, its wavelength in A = 7893.02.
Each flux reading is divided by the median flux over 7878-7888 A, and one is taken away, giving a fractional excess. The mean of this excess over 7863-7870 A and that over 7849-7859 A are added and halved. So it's -0.004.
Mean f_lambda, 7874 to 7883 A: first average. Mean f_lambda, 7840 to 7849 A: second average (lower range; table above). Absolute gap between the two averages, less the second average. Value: -4.27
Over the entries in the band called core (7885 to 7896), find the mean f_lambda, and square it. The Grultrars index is 18.0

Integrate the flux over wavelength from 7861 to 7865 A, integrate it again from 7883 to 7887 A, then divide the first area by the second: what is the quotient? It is 0.99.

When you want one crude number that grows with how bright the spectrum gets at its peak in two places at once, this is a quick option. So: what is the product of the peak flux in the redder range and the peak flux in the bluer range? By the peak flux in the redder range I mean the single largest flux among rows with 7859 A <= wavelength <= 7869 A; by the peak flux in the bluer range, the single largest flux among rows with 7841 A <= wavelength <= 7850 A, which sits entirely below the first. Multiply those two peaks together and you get 19.0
